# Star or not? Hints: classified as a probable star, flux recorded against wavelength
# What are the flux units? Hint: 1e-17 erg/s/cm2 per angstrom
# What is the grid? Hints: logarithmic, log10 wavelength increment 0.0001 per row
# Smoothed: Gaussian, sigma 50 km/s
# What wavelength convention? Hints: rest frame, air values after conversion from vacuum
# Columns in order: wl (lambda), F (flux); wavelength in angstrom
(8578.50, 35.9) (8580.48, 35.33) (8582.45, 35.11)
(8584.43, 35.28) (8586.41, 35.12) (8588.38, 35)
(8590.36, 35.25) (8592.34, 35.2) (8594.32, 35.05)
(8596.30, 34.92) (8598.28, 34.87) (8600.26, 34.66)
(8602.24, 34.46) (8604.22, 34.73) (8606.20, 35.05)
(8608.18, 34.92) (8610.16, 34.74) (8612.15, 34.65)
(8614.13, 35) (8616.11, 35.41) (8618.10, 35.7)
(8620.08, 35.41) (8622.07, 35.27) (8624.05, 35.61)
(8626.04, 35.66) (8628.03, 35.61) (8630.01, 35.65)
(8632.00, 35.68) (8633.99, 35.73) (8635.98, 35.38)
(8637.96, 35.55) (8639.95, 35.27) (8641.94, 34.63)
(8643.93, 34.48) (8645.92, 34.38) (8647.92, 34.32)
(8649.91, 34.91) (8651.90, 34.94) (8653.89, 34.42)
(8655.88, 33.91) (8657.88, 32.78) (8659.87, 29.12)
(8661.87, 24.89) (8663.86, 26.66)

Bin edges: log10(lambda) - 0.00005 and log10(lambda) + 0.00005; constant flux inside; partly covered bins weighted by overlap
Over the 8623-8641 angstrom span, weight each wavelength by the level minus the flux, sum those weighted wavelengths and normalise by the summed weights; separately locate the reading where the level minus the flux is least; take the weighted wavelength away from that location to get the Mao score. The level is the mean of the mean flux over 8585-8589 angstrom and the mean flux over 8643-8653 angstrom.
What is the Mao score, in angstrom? 2.6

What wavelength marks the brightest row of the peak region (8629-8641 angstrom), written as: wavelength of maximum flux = 8633.99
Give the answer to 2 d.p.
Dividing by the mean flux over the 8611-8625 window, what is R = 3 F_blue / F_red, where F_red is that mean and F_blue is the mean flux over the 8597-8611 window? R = 2.96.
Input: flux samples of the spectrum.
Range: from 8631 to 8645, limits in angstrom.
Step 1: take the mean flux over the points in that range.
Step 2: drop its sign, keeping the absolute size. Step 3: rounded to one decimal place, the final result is 35.2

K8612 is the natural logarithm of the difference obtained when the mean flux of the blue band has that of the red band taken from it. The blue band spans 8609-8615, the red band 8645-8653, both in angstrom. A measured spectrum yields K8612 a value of -1.8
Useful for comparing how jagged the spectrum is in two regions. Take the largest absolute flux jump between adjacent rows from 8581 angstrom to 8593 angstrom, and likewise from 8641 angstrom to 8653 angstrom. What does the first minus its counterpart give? -0.34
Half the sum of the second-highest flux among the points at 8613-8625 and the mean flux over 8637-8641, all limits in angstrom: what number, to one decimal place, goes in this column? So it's 35.5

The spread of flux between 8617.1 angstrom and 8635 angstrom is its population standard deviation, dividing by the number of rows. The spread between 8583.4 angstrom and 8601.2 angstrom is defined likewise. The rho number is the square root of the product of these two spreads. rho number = 0.2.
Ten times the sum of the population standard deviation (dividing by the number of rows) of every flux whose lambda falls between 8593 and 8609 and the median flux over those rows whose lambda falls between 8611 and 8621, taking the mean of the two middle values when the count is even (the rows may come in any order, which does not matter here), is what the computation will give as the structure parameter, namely 356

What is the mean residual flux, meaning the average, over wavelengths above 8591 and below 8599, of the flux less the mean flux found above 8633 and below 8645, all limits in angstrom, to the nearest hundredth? -0.16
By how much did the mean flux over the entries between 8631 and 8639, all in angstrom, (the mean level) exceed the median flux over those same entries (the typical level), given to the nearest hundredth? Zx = -0.03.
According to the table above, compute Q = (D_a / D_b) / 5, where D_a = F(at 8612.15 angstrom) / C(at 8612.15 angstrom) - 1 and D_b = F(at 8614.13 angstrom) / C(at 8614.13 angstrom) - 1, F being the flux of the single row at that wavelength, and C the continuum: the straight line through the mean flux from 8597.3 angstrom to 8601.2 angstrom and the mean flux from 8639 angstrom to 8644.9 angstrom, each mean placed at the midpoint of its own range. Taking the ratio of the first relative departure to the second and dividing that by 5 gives -0.11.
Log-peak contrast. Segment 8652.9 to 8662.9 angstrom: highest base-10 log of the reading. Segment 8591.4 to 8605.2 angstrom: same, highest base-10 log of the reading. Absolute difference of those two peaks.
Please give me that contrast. 0.010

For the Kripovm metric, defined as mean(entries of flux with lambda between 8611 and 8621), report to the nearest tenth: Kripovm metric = 35.2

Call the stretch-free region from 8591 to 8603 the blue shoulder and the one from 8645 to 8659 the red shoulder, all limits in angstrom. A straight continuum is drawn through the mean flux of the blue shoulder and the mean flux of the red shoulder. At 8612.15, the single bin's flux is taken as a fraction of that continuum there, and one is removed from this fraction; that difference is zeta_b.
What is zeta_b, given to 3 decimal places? -0.001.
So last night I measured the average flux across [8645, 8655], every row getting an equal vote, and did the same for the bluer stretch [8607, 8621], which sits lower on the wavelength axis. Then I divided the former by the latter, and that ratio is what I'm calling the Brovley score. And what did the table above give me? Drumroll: 0.985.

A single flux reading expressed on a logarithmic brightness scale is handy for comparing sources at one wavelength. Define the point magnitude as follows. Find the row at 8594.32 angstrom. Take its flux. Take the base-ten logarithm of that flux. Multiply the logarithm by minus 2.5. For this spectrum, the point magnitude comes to -3.86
